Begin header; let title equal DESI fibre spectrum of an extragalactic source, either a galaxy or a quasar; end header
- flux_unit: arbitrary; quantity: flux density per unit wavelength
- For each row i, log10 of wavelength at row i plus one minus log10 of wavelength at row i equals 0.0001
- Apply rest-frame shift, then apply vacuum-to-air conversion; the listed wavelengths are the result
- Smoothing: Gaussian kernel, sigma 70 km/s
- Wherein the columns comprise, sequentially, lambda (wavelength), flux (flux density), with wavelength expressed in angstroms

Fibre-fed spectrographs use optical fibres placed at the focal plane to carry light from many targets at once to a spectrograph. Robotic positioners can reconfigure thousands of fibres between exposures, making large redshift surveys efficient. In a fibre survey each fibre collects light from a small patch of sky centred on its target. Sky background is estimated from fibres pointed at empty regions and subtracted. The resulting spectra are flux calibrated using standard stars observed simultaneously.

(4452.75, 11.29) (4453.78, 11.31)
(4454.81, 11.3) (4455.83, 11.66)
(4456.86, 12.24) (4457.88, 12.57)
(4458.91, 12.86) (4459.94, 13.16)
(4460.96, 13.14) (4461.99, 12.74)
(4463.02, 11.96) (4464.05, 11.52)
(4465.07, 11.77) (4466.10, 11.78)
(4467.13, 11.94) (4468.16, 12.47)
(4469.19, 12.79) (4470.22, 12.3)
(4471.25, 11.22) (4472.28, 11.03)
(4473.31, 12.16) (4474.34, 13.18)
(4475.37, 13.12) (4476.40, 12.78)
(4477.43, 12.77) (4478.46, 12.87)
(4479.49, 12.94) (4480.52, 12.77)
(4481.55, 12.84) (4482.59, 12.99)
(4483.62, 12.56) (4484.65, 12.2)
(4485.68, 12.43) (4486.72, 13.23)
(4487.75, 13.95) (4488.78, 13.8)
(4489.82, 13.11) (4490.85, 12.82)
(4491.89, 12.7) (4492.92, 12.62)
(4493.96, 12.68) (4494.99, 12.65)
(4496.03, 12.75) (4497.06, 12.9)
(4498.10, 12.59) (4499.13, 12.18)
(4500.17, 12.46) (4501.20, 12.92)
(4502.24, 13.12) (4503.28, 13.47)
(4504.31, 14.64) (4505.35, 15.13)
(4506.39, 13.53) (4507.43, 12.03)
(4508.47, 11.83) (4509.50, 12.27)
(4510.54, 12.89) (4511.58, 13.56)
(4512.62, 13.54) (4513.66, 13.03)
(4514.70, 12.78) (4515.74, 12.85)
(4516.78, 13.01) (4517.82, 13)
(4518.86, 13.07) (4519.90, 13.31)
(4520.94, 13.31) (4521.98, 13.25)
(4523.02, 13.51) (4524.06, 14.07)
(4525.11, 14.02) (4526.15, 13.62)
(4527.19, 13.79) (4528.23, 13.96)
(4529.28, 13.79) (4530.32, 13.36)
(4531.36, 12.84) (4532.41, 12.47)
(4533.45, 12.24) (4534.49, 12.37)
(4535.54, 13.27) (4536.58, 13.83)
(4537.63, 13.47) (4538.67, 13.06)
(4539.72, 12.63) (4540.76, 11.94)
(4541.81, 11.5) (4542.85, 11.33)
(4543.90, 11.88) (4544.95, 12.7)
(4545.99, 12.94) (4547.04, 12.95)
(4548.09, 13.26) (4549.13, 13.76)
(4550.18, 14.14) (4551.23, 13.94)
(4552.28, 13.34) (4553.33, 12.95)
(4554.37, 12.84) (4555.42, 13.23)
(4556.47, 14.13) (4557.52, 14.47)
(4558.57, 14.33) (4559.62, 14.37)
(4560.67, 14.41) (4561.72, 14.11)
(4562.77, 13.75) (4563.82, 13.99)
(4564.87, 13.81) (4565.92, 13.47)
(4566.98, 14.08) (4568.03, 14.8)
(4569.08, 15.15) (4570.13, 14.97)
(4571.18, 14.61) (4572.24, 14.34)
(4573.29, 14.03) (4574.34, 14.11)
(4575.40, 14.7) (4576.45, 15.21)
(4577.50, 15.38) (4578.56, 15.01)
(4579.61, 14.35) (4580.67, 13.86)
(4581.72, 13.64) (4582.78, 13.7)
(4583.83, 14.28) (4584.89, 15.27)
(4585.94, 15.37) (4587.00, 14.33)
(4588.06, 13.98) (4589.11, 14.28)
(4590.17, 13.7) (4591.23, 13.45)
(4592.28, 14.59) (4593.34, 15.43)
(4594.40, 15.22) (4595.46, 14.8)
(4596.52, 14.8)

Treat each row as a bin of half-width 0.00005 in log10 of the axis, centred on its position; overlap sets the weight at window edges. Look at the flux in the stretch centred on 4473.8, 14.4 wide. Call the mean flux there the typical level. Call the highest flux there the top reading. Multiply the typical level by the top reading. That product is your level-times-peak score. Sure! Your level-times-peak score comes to 164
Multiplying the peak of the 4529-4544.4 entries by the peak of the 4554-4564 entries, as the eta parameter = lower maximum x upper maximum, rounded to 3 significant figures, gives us 200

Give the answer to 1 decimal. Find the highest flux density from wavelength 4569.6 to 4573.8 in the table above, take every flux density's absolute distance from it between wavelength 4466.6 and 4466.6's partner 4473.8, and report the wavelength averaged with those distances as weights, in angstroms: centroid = 4470.4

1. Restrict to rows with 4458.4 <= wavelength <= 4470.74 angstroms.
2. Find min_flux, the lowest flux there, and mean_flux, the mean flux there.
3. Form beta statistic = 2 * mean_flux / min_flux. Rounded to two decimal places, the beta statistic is 2.15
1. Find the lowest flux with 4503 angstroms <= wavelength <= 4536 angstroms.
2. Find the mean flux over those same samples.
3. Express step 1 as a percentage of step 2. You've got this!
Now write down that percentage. 89.3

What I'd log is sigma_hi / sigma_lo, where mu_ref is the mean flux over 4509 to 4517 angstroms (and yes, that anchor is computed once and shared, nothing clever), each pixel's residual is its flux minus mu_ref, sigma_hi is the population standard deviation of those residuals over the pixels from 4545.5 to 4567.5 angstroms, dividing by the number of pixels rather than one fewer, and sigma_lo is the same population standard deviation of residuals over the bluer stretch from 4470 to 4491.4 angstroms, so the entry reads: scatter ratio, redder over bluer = 0.78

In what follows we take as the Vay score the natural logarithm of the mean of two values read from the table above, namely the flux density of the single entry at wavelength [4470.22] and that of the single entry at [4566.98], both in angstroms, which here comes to 2.58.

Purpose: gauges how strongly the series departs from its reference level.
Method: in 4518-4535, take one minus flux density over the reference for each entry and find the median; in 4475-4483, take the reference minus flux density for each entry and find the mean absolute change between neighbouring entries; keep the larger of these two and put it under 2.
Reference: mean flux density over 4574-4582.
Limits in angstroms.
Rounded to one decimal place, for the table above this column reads 15.4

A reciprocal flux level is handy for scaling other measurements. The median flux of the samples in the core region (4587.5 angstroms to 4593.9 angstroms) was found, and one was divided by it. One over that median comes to 0.071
